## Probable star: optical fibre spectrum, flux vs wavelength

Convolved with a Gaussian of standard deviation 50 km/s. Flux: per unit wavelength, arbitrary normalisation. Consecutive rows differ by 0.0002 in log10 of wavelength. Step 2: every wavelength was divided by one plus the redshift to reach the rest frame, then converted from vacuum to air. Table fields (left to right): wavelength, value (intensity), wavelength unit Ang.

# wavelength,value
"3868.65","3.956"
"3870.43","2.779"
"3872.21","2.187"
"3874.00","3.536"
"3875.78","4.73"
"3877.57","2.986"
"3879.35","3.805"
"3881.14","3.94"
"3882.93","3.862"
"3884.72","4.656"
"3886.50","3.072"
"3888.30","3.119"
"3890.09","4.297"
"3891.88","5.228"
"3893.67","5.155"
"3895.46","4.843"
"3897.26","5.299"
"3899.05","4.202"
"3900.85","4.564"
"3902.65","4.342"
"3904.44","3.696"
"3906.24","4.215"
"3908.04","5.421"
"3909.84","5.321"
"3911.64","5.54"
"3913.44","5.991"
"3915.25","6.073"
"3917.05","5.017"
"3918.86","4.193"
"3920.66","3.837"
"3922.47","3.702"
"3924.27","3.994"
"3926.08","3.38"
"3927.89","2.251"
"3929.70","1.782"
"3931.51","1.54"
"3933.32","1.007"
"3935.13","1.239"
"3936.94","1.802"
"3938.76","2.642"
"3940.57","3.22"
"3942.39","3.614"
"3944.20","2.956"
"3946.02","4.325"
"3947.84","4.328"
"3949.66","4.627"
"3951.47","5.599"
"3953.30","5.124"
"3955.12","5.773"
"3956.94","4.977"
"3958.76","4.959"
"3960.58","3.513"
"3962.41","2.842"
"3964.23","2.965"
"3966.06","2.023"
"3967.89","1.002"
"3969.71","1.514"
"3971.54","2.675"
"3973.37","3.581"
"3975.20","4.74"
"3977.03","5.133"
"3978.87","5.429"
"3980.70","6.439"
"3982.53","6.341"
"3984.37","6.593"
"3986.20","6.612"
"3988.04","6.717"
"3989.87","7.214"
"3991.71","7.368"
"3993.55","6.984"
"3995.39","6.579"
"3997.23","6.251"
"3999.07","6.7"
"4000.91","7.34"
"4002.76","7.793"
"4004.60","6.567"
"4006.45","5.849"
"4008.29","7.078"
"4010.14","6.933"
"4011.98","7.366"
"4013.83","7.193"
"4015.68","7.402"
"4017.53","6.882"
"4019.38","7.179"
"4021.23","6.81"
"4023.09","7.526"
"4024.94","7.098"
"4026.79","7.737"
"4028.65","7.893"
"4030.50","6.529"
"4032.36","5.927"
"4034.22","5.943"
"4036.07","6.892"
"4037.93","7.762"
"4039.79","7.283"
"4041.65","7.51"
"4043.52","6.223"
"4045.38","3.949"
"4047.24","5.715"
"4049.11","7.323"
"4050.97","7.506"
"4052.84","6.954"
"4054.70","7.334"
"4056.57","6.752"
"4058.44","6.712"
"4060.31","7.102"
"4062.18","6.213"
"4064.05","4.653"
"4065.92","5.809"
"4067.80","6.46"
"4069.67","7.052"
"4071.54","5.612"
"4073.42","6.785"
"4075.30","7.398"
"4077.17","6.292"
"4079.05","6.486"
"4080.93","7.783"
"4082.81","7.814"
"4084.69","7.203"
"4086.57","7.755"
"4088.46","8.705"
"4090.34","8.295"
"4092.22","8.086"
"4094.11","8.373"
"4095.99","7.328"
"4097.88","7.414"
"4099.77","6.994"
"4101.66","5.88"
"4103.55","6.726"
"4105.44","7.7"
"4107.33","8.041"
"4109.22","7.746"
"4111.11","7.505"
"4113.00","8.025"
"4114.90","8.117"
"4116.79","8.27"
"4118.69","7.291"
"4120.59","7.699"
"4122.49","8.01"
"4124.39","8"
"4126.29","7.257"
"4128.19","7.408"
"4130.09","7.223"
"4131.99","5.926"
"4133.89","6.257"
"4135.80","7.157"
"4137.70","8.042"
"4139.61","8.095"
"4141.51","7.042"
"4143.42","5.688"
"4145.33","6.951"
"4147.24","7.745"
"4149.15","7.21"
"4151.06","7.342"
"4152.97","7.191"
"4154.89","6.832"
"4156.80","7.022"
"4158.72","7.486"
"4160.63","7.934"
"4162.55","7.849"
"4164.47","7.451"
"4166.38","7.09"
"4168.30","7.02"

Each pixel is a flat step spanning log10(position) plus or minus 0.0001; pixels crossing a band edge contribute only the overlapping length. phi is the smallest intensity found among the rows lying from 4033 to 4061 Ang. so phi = 3.949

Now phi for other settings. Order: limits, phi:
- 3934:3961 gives 1.239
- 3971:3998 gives 2.675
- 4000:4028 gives 5.849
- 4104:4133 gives 5.926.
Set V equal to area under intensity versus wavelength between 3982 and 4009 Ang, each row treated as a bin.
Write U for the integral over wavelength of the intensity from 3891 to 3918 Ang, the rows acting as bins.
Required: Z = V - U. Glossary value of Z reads 49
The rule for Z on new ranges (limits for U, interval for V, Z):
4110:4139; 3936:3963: -108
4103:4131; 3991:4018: -27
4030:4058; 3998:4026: 11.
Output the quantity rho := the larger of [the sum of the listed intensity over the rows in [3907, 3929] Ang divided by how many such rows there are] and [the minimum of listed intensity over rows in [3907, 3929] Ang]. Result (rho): 5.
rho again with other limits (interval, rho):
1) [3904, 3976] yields 4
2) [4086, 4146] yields 7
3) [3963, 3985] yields 4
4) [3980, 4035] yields 7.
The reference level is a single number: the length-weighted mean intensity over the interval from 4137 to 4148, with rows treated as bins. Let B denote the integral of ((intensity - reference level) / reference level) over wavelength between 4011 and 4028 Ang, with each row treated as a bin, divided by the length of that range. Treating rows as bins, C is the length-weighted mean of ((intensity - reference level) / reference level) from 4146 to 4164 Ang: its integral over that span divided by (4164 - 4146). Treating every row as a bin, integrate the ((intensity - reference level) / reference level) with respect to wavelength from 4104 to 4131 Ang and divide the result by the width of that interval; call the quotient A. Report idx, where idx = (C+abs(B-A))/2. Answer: 0.04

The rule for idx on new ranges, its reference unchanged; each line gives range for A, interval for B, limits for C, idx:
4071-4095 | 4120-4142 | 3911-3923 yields -0.15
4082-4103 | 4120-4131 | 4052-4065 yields -0.05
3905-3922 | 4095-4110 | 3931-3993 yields -0.06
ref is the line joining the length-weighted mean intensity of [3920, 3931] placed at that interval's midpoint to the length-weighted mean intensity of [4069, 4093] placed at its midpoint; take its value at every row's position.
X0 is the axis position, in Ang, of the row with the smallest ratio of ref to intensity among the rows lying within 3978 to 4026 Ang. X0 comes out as 3991.71 Ang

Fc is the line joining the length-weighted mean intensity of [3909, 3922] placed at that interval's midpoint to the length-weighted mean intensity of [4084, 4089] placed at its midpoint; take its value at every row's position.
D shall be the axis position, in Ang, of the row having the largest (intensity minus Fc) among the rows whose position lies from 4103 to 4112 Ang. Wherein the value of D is 4107.33 Ang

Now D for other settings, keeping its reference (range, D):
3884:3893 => 3891.88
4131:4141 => 4139.61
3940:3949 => 3946.02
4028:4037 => 4028.65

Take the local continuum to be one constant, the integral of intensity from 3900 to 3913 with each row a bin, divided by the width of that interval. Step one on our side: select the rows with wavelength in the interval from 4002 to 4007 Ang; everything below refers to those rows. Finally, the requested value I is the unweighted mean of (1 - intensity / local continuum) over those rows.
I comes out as -0.41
